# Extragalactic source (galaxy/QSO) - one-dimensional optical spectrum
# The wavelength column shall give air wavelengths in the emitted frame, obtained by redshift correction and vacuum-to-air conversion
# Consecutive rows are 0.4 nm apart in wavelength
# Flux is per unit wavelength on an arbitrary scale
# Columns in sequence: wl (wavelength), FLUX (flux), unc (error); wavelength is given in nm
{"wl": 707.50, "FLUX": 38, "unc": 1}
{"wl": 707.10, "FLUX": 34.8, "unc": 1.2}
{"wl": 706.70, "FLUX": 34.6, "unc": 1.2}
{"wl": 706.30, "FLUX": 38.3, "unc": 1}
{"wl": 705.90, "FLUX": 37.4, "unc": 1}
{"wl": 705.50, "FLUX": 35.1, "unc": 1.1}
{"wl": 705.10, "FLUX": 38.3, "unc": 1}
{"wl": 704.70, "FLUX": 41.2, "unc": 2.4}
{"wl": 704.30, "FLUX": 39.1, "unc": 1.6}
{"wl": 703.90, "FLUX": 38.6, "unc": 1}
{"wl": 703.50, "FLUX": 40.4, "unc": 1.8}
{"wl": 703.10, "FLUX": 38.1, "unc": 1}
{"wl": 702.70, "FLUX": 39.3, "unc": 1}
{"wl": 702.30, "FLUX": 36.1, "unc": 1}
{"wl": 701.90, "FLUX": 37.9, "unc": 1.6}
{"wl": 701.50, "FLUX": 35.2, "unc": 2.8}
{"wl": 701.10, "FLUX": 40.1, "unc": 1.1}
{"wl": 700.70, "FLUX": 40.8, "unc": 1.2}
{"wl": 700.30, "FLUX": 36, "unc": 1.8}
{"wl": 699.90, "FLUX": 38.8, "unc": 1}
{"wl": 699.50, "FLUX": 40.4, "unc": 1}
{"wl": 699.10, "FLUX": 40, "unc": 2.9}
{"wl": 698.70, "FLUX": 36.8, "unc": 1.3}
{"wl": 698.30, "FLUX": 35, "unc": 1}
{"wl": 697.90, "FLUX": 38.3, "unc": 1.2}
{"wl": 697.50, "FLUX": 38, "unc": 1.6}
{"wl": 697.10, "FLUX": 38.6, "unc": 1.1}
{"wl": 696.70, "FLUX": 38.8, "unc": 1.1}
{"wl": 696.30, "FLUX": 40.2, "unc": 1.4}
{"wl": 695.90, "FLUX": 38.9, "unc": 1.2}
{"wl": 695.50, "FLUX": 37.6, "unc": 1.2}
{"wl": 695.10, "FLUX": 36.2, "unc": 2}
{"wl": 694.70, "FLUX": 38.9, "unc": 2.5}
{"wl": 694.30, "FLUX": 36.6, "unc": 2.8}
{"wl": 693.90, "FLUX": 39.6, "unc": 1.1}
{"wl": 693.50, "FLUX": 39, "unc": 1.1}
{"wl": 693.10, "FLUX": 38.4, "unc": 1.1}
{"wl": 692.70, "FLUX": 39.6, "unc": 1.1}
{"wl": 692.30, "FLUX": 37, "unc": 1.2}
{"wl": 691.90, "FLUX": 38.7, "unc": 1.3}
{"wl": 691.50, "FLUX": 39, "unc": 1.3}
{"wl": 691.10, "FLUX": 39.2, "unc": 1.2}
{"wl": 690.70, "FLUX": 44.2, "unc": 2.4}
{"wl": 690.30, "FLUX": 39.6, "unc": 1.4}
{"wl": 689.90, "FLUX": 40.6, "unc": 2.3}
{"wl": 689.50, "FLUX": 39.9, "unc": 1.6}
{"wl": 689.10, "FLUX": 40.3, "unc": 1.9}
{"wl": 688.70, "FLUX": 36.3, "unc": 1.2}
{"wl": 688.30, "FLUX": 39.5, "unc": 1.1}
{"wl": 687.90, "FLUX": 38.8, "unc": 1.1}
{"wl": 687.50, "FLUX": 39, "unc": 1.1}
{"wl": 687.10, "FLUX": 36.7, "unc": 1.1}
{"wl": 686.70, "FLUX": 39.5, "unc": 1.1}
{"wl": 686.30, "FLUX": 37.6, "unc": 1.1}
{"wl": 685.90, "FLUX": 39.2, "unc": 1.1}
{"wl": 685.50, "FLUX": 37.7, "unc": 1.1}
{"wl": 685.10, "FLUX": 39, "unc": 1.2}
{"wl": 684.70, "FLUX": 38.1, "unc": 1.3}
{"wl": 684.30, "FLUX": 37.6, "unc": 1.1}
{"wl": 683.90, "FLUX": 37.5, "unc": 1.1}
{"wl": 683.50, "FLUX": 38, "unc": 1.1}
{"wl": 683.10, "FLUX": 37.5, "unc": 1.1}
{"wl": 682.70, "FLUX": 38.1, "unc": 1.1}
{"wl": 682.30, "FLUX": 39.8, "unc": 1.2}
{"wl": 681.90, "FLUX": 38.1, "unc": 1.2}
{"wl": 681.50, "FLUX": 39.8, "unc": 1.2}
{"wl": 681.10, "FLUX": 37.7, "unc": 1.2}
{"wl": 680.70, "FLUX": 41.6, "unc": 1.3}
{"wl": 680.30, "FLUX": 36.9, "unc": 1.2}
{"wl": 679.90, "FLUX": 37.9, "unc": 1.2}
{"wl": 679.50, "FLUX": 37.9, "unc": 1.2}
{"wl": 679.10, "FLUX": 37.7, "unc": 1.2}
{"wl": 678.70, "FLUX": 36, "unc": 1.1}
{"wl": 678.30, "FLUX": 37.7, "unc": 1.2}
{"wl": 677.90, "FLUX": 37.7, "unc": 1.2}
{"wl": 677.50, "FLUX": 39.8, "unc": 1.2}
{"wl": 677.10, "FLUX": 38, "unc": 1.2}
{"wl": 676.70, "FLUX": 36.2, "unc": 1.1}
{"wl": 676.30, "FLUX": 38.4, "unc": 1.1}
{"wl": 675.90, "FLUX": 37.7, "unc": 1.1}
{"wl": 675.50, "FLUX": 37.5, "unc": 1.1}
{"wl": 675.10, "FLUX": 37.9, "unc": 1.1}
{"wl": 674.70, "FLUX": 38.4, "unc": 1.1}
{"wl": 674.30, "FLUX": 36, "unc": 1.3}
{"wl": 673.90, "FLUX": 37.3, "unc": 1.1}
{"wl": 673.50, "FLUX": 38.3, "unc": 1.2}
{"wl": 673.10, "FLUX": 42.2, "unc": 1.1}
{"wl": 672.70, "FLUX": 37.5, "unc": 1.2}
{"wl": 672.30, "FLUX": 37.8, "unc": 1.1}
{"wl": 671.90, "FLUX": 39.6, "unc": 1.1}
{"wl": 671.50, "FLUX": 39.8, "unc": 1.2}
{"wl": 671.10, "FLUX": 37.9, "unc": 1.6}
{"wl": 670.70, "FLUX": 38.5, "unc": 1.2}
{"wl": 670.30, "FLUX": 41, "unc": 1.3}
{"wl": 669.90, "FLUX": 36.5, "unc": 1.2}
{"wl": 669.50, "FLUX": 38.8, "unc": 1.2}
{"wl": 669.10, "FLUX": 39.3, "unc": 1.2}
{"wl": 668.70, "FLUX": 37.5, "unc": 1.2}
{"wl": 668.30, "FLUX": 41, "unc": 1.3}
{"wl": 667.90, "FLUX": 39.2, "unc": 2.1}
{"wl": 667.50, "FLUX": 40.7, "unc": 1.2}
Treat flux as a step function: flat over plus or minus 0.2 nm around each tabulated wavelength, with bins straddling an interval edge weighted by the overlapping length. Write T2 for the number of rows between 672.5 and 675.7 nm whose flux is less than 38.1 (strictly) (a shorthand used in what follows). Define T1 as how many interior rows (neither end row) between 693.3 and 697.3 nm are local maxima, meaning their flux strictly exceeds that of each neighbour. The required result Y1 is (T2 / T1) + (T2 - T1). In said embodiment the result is 3.7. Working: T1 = 3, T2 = 5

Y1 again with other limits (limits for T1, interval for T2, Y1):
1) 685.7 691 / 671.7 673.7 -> -2.6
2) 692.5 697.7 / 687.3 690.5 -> -1.7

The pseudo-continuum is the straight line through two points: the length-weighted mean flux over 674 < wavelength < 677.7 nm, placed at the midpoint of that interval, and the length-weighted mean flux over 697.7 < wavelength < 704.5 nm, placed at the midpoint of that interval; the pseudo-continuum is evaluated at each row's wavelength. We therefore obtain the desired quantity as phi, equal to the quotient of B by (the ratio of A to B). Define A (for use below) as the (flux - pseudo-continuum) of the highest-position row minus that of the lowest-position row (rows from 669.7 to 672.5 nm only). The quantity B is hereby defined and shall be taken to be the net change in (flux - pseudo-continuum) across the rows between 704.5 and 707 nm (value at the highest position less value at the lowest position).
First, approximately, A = 1.2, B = -6.6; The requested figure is 35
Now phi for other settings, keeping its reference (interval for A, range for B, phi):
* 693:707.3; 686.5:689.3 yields 0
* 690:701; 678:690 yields 7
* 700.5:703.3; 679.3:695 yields 0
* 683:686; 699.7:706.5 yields 0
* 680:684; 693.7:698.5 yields 42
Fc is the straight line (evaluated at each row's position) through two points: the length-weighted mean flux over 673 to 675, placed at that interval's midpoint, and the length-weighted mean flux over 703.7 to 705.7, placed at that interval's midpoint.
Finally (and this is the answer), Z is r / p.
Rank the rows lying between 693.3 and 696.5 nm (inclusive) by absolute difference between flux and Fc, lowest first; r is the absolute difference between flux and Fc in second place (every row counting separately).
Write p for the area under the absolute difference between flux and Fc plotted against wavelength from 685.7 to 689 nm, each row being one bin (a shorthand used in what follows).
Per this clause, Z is 0.140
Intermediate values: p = 3.70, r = 0.5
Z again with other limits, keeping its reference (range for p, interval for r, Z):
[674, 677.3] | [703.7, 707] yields 0.061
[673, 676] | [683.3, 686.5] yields 0.095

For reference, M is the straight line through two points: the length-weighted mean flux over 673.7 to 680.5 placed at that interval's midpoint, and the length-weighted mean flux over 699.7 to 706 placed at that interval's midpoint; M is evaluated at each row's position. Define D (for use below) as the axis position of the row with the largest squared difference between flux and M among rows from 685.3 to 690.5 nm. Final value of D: 689.90 nm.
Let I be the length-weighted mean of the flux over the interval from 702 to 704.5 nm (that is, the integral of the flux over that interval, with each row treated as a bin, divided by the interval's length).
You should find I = 38.6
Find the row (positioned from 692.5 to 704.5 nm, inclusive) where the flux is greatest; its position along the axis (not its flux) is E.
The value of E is 700.70 nm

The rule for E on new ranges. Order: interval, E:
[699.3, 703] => 700.70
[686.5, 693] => 690.70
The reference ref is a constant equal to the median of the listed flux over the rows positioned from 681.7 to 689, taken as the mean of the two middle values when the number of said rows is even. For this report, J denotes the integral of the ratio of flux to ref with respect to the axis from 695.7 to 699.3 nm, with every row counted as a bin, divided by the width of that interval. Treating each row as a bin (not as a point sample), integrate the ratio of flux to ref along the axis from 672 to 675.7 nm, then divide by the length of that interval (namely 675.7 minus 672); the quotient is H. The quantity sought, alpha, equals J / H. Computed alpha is 1.00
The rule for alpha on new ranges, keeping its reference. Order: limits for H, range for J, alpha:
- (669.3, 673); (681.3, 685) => 0.99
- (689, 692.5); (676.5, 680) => 0.95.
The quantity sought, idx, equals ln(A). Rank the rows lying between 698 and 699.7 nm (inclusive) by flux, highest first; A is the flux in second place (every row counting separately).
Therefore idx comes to 3.69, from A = 40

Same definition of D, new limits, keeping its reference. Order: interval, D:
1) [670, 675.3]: 673.10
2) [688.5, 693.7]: 690.70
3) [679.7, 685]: 680.70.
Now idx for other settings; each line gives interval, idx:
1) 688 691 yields 3.70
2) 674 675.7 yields 3.63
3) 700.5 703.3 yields 3.69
